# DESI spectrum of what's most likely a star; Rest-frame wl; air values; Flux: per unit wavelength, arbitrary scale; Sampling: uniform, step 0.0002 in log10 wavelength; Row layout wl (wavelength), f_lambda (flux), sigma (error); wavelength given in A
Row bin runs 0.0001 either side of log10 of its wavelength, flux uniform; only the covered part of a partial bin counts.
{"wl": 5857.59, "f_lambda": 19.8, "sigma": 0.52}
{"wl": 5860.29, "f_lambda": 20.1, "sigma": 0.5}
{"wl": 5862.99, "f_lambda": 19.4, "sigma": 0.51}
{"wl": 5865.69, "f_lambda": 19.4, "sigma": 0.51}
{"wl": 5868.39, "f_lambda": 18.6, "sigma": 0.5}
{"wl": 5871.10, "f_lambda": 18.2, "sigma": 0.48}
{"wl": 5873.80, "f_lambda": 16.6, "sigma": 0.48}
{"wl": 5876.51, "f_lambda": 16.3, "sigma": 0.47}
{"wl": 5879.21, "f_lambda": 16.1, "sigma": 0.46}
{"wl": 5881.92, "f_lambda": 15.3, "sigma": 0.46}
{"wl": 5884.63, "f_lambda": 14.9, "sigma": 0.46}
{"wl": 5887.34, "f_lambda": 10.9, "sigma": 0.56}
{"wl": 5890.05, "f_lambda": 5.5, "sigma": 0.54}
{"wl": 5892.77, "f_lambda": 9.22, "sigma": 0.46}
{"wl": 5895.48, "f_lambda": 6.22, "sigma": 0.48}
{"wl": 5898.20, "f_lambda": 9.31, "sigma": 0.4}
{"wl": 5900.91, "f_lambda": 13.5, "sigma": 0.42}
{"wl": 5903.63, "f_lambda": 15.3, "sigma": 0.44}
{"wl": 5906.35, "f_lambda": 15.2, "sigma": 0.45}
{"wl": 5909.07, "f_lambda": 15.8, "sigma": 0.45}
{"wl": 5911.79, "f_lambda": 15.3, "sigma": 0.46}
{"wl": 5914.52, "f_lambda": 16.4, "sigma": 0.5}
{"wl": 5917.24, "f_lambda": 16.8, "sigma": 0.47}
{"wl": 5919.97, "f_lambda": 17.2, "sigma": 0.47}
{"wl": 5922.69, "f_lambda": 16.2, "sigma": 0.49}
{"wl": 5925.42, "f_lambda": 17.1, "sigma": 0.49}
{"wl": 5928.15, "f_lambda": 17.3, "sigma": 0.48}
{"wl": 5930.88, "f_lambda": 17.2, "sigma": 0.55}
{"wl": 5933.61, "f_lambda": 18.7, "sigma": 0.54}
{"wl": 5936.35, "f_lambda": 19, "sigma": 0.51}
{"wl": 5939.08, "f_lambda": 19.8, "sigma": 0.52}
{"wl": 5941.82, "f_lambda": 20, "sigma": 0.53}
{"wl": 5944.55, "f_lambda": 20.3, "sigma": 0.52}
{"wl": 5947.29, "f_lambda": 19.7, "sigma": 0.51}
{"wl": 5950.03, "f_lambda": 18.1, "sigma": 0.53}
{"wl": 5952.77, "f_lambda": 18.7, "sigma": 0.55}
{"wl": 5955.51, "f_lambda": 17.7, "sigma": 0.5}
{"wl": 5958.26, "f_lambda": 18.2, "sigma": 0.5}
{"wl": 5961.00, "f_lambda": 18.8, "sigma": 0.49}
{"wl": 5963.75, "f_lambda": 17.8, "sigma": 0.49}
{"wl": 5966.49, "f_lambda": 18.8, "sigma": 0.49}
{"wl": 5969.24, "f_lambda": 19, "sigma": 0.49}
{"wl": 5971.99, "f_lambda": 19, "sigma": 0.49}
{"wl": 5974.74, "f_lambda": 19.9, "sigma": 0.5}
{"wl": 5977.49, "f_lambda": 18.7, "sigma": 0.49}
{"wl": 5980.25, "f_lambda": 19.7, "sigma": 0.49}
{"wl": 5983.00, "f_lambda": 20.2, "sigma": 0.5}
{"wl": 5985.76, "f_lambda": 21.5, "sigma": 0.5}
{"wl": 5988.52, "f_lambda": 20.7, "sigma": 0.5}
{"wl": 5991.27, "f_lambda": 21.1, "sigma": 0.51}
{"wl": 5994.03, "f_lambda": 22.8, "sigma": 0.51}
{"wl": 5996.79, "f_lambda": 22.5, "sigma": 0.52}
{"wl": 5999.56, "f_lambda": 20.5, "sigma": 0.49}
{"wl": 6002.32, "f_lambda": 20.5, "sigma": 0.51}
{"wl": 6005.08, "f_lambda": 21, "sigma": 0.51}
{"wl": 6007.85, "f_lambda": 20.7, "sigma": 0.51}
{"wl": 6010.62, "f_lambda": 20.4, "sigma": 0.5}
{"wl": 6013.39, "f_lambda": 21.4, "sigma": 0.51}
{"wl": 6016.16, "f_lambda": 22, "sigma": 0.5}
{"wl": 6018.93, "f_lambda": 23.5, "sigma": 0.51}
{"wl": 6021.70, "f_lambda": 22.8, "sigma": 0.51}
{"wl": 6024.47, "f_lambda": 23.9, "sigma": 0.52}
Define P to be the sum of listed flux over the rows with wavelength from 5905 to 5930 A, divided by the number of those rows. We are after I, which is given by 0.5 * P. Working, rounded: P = 16.4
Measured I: 8.2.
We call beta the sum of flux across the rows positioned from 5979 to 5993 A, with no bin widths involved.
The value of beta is 103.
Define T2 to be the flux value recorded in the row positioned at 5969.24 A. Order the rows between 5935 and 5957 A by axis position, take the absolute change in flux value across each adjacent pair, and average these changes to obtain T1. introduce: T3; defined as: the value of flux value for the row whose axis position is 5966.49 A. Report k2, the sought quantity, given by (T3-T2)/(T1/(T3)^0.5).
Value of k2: -1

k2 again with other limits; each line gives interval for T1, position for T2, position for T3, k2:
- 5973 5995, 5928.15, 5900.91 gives -14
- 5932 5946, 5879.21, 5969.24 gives 32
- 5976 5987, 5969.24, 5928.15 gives -8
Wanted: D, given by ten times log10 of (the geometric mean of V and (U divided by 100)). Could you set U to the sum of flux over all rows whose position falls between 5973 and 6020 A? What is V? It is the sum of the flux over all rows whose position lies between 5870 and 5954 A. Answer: 16.2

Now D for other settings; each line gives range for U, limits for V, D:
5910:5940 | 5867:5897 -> 12.3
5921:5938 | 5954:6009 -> 13.1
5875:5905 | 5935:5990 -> 13.5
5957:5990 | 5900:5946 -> 14.2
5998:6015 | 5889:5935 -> 12.4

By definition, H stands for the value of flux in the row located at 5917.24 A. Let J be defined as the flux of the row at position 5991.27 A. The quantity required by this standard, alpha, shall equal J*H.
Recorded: 354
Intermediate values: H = 16.8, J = 21.1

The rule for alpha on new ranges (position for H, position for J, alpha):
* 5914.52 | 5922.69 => 266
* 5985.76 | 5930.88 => 370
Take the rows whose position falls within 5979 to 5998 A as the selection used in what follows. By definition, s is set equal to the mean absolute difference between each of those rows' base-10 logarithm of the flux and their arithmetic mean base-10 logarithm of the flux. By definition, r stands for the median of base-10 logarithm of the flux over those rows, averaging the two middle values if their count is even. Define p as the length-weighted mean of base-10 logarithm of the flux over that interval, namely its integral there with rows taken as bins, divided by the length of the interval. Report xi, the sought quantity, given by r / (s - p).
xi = -1.01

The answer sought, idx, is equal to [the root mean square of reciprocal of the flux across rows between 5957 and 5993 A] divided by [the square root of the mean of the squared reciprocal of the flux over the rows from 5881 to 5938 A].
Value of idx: 0.6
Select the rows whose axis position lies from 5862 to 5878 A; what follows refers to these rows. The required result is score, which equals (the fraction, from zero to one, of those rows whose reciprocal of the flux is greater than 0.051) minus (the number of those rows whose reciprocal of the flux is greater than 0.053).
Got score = -3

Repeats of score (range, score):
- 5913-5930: -5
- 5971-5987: -1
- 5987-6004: 0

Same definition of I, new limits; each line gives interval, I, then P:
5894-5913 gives 6.5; 12.9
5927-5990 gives 9.5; 19.1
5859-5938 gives 7.7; 15.4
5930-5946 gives 9.6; 19.2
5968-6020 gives 10.4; 20.8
